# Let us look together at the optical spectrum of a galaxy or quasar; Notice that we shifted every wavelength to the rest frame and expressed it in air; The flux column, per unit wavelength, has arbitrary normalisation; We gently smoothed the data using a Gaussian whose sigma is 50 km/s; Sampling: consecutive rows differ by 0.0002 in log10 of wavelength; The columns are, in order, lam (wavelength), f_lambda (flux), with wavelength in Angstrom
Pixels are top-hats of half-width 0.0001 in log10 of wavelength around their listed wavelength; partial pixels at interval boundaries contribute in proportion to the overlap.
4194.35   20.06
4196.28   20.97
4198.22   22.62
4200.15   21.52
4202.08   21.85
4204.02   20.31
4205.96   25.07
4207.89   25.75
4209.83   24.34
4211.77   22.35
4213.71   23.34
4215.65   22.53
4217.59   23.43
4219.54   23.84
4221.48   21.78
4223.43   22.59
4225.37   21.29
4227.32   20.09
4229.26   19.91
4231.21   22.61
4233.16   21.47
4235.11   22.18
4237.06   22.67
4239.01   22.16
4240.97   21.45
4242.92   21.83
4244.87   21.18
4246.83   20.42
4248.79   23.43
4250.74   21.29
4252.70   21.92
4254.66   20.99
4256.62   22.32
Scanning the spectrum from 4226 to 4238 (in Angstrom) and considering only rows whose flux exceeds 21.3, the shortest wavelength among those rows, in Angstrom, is 4231.21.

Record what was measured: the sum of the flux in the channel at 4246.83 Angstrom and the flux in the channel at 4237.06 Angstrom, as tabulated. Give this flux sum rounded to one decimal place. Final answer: 43.1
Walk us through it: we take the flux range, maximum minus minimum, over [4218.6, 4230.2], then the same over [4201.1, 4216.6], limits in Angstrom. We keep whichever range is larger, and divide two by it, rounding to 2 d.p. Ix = 0.37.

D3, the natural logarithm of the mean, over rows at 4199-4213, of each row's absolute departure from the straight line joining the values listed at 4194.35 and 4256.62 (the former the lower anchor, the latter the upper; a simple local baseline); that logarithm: 0.9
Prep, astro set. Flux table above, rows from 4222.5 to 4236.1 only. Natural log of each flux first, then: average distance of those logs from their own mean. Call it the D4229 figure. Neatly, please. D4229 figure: 0.041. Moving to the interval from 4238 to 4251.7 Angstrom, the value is 0.031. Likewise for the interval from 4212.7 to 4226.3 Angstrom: 0.032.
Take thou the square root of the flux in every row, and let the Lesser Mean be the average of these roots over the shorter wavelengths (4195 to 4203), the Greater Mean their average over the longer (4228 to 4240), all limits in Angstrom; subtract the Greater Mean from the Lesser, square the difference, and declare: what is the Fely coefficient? 0.000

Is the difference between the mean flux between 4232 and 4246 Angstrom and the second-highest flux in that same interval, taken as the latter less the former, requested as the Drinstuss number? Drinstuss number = 0.3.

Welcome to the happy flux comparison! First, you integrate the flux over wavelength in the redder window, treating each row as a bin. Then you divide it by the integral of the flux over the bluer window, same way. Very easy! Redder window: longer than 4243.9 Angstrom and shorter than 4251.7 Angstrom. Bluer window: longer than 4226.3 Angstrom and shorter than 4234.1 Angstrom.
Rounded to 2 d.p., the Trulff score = 1.03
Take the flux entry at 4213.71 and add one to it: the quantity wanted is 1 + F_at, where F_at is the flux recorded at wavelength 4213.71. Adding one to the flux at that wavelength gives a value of 24.34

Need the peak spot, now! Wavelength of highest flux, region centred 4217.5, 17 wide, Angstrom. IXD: 4209.83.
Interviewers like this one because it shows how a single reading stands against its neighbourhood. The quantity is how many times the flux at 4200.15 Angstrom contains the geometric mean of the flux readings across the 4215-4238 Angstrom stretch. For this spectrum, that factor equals 0.98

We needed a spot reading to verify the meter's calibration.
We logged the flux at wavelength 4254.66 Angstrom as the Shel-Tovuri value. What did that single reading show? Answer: 20.99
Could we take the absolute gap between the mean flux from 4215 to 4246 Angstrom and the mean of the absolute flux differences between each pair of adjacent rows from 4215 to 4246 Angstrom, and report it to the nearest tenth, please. 21.0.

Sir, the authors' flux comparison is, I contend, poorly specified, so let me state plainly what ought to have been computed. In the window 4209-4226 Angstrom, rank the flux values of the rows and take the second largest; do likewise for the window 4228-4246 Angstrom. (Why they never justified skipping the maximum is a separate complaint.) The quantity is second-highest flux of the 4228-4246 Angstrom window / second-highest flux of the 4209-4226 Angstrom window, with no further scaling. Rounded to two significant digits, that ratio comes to 0.95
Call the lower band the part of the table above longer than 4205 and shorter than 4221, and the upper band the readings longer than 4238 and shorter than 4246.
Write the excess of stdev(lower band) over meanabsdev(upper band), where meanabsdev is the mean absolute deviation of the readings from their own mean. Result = 0.8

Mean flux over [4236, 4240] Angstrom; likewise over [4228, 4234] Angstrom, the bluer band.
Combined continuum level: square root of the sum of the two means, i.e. 6.61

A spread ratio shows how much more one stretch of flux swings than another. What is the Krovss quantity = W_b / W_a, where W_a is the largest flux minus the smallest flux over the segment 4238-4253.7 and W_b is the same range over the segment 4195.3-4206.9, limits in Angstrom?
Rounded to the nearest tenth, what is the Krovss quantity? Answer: 1.6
